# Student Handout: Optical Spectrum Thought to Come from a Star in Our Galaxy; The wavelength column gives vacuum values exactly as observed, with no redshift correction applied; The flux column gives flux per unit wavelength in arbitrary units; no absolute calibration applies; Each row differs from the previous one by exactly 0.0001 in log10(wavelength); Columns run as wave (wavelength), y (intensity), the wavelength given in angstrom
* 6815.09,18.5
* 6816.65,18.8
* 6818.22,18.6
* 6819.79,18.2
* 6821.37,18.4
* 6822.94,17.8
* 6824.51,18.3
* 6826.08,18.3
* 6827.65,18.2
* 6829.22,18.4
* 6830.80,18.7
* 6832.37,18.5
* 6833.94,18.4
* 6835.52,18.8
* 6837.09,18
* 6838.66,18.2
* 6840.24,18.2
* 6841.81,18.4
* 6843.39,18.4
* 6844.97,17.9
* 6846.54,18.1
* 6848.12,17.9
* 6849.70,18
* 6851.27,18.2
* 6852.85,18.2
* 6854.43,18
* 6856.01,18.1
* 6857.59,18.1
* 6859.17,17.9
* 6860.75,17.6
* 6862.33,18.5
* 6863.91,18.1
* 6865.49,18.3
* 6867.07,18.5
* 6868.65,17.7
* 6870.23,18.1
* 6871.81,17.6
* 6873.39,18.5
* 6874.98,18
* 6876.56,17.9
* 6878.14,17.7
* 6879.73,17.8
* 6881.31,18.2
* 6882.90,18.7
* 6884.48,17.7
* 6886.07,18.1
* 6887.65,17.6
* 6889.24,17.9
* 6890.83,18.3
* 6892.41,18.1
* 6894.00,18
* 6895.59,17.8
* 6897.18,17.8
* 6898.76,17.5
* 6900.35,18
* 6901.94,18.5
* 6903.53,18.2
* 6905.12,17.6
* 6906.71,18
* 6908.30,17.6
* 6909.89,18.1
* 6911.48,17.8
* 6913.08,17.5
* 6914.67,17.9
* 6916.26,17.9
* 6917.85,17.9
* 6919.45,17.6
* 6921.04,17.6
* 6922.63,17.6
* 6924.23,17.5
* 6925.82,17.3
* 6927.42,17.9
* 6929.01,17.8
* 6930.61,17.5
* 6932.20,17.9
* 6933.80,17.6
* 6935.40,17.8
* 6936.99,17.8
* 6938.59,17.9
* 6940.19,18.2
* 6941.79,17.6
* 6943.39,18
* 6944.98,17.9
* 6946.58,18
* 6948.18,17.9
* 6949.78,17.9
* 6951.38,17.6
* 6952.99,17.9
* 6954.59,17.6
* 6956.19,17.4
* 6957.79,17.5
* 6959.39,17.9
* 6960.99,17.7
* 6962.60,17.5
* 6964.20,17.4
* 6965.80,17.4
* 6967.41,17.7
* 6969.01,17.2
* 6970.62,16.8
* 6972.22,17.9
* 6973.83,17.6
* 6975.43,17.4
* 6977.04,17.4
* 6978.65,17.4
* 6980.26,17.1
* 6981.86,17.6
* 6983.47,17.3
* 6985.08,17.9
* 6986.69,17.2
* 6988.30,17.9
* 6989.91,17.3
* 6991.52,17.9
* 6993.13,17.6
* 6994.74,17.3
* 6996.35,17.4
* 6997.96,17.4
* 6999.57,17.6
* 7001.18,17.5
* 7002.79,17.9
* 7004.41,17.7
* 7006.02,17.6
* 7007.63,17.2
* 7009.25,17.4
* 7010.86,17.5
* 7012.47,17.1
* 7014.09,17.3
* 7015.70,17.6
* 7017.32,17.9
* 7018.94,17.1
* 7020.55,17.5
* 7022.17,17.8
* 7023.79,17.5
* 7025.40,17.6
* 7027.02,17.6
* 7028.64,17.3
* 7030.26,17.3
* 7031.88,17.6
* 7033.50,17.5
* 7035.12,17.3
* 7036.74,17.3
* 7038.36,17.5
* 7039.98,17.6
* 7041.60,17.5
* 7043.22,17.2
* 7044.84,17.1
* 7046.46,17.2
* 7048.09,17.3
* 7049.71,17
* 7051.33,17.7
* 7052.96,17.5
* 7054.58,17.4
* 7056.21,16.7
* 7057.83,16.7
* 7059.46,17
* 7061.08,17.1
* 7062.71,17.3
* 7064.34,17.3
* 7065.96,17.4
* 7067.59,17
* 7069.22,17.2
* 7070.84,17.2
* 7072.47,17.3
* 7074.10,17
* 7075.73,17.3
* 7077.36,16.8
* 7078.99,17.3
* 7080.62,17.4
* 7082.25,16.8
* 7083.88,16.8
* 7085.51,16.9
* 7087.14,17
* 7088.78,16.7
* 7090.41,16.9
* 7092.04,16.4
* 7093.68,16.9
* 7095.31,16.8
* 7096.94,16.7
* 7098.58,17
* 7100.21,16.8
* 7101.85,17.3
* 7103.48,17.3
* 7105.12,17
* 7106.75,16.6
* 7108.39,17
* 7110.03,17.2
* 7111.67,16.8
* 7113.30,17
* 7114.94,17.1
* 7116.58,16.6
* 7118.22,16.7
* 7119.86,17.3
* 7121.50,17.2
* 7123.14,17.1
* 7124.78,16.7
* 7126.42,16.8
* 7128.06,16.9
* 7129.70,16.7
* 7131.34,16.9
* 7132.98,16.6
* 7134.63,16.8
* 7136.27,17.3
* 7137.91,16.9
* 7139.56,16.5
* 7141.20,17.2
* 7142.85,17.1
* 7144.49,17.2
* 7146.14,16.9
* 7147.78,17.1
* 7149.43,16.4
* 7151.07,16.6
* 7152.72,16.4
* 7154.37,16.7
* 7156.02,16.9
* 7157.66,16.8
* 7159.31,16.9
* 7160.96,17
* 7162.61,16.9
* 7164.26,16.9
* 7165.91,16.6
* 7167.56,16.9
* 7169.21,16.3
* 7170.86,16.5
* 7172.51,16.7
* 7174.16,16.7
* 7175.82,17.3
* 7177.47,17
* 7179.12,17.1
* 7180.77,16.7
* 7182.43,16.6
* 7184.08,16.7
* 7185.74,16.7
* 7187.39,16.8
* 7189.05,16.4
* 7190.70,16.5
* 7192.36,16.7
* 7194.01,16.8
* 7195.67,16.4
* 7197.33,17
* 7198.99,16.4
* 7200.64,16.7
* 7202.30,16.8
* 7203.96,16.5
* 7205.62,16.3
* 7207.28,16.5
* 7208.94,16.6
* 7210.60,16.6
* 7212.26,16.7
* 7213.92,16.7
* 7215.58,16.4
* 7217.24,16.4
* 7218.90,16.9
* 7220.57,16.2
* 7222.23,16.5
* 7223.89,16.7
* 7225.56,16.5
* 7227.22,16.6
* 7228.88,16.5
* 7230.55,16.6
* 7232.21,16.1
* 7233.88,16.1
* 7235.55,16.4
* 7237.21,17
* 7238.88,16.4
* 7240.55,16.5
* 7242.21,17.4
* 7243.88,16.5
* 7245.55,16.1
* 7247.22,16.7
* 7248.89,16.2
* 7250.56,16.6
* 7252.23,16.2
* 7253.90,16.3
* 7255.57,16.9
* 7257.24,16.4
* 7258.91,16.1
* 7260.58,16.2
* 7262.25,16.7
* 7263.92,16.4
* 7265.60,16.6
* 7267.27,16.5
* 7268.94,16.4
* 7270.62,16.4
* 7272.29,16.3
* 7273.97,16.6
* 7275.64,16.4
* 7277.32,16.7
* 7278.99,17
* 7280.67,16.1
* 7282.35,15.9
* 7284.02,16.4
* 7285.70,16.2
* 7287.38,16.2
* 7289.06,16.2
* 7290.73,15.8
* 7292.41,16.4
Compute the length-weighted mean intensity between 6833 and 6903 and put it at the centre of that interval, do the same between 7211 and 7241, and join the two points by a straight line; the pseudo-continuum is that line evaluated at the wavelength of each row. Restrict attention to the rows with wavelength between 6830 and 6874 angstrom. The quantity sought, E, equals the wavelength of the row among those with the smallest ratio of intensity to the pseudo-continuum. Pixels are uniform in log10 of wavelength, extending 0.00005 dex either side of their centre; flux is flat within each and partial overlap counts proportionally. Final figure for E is 6860.75 angstrom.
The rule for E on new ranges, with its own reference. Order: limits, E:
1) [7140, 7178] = 7169.21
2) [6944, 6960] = 6956.19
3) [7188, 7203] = 7189.05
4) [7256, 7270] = 7258.91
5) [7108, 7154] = 7149.43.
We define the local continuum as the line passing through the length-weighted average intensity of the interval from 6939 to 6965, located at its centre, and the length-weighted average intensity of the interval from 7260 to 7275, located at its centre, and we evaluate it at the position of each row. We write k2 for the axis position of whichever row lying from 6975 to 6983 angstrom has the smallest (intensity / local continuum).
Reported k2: 6980.26 angstrom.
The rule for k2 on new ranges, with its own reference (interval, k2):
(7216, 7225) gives 7220.57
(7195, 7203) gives 7195.67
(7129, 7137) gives 7132.98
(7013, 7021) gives 7018.94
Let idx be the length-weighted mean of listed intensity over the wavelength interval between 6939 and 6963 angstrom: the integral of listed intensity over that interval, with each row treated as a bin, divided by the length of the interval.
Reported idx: 17.8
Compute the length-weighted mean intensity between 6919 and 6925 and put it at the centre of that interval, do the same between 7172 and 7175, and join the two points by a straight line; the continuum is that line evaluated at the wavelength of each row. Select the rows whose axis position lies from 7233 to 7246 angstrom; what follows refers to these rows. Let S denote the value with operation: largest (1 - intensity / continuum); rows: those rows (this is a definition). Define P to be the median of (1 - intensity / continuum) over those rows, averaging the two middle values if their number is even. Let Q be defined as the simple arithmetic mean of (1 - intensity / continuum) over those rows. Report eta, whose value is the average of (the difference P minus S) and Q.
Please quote -0.015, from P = -0.0014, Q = -0.0075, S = 0.021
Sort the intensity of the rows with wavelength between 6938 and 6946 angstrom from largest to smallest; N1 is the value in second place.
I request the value 18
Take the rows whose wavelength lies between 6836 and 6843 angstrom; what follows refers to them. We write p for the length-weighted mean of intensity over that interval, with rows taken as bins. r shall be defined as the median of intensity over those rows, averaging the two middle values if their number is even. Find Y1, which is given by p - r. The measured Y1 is 0.05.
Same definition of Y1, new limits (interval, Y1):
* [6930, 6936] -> 0.00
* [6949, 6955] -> -0.01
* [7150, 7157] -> 0.01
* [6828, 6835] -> 0.03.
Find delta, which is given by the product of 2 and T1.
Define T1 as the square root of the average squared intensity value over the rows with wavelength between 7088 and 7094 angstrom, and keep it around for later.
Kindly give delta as 33.5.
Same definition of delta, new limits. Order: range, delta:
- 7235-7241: 33.2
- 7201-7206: 33.1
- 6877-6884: 36.2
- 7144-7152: 33.7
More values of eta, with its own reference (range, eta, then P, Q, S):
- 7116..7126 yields -0.012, -0.0032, -0.0045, 0.016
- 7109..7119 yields -0.009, -0.0007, -0.0011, 0.016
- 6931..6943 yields -0.015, -0.0158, -0.0174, -0.004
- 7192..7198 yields -0.014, -0.0093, -0.0082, 0.011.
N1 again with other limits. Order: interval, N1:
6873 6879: 18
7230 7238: 16.6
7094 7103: 17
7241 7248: 16.7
